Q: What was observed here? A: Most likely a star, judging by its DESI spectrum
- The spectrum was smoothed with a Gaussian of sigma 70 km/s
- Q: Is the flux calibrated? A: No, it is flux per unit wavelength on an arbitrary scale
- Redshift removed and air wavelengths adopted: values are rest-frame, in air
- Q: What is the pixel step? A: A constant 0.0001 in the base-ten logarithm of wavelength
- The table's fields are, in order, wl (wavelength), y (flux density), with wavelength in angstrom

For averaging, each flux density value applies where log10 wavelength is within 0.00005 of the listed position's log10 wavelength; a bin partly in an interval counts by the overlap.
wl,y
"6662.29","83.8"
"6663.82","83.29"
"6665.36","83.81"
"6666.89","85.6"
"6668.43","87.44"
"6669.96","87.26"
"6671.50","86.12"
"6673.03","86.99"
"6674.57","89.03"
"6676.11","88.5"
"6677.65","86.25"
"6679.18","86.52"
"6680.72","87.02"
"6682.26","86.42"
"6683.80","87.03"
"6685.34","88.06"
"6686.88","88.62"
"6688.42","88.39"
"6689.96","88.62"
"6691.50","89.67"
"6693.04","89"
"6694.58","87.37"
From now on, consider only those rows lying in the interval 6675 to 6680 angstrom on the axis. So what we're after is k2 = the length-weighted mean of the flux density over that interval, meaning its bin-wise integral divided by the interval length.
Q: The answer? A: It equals 87.2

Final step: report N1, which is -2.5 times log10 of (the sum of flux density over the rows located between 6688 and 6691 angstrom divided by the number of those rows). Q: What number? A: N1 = -4.87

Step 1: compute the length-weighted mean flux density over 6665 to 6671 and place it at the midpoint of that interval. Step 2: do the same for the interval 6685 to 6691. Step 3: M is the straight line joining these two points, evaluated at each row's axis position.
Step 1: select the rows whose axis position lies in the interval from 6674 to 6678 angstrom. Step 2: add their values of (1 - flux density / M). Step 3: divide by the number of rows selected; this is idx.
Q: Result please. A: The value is -0.009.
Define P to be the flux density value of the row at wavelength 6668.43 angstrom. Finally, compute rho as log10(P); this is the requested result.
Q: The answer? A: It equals 1.94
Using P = 87.44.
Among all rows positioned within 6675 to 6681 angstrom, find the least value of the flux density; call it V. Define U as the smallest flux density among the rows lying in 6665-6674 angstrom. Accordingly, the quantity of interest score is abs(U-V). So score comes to 2.4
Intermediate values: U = 83.81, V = 86.25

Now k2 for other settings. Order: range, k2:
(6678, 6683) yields 86.7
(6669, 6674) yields 87.0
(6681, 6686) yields 87.1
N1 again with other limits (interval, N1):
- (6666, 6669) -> -4.84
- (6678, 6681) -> -4.85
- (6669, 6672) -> -4.84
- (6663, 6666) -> -4.80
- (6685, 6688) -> -4.87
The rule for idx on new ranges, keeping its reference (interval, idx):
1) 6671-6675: -0.007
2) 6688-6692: -0.002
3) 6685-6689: 0.000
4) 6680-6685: 0.012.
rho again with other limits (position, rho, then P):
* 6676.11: 1.95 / 88.5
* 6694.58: 1.94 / 87.37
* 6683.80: 1.94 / 87.03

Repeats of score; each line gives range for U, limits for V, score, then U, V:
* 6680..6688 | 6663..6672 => 3.1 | 86.42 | 83.29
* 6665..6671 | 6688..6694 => 4.6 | 83.81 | 88.39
